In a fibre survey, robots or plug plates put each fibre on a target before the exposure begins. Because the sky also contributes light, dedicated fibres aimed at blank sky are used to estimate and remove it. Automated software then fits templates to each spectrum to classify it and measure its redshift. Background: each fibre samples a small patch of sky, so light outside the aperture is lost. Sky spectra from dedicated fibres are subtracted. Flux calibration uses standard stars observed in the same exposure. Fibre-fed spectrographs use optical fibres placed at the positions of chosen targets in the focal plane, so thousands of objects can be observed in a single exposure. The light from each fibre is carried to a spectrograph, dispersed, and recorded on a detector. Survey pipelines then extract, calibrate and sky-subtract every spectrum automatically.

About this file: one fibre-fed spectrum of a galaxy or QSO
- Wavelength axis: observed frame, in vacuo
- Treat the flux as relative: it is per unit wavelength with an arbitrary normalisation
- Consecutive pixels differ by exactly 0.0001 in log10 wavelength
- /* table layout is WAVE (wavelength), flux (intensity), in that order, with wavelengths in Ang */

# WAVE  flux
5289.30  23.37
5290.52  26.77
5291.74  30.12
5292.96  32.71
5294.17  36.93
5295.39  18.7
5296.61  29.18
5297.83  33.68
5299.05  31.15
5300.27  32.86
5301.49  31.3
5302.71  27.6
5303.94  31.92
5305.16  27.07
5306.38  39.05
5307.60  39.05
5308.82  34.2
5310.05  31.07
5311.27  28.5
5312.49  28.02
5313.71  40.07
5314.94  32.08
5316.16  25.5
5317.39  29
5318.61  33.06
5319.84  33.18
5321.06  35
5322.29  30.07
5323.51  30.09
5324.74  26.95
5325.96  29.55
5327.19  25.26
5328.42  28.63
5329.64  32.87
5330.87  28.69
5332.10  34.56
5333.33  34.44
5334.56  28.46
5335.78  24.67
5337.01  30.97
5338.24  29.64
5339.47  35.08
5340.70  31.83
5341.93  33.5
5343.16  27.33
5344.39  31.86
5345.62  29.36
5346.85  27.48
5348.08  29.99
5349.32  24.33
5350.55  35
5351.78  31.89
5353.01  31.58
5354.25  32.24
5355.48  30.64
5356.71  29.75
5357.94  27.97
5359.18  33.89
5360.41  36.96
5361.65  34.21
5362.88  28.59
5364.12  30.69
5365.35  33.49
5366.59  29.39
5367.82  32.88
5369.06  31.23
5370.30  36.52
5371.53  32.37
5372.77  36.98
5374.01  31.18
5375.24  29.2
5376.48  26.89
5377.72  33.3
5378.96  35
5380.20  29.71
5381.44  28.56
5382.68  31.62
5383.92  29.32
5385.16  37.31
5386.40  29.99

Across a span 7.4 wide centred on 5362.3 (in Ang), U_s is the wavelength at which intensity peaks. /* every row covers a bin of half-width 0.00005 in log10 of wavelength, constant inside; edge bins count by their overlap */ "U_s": 5360.41 Ang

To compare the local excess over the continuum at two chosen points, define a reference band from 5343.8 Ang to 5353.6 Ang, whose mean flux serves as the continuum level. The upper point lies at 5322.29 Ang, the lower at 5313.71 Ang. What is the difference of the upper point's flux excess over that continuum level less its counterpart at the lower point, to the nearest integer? -10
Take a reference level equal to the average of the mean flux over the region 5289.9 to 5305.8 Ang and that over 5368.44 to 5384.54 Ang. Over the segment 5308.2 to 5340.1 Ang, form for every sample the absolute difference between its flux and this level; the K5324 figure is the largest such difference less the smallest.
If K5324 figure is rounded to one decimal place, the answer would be 9.1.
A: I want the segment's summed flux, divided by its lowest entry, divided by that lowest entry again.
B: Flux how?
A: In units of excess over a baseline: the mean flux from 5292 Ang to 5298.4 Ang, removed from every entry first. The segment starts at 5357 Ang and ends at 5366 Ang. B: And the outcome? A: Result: 2.7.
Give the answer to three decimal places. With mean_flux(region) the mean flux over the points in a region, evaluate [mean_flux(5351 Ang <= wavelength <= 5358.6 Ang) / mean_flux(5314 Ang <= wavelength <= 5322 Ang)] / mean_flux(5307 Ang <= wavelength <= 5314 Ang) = 0.029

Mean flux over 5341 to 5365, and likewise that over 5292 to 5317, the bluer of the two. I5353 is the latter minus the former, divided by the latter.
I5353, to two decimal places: 0.02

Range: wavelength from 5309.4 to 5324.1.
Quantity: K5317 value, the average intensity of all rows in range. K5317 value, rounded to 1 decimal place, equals 31.3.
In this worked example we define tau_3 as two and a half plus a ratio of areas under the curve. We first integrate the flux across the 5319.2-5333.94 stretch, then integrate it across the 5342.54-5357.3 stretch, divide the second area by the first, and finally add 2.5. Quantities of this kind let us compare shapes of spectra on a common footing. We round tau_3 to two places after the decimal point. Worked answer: 3.48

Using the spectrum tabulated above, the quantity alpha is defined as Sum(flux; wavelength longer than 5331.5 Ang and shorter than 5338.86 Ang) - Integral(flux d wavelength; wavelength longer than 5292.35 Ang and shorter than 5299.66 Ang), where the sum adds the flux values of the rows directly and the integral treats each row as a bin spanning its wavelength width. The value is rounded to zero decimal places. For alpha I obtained -40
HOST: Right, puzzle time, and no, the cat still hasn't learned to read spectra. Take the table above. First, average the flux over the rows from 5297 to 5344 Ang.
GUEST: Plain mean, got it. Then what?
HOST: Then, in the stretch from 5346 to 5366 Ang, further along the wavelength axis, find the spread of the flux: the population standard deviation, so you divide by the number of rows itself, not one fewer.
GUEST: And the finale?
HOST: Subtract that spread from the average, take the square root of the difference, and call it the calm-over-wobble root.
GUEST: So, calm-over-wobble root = 5.30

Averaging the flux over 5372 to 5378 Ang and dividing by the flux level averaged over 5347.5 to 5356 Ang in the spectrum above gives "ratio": 1.02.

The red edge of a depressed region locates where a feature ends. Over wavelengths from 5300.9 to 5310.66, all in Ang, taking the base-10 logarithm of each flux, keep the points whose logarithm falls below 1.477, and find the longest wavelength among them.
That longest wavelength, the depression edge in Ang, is 5305.16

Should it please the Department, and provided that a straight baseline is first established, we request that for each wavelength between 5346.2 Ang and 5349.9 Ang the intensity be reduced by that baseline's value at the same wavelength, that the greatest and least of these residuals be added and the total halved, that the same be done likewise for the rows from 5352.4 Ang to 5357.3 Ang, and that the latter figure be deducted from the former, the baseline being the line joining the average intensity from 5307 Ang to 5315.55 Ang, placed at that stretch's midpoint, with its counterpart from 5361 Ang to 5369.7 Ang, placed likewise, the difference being -4.1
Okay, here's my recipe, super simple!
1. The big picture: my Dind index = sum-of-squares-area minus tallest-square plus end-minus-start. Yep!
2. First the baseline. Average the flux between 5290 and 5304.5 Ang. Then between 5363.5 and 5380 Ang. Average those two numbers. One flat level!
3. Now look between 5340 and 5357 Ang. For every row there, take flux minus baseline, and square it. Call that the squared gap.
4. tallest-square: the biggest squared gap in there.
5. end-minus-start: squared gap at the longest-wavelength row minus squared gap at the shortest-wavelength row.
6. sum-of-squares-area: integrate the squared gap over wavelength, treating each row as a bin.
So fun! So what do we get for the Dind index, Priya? 85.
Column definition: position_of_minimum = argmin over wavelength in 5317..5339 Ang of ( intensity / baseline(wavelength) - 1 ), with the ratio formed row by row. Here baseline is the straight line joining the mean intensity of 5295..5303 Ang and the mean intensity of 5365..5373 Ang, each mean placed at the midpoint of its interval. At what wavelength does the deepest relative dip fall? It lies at 5335.78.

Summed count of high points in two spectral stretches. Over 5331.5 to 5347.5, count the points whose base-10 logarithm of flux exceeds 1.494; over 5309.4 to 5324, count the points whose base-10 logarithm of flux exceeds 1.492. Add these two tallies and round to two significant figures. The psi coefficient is 12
